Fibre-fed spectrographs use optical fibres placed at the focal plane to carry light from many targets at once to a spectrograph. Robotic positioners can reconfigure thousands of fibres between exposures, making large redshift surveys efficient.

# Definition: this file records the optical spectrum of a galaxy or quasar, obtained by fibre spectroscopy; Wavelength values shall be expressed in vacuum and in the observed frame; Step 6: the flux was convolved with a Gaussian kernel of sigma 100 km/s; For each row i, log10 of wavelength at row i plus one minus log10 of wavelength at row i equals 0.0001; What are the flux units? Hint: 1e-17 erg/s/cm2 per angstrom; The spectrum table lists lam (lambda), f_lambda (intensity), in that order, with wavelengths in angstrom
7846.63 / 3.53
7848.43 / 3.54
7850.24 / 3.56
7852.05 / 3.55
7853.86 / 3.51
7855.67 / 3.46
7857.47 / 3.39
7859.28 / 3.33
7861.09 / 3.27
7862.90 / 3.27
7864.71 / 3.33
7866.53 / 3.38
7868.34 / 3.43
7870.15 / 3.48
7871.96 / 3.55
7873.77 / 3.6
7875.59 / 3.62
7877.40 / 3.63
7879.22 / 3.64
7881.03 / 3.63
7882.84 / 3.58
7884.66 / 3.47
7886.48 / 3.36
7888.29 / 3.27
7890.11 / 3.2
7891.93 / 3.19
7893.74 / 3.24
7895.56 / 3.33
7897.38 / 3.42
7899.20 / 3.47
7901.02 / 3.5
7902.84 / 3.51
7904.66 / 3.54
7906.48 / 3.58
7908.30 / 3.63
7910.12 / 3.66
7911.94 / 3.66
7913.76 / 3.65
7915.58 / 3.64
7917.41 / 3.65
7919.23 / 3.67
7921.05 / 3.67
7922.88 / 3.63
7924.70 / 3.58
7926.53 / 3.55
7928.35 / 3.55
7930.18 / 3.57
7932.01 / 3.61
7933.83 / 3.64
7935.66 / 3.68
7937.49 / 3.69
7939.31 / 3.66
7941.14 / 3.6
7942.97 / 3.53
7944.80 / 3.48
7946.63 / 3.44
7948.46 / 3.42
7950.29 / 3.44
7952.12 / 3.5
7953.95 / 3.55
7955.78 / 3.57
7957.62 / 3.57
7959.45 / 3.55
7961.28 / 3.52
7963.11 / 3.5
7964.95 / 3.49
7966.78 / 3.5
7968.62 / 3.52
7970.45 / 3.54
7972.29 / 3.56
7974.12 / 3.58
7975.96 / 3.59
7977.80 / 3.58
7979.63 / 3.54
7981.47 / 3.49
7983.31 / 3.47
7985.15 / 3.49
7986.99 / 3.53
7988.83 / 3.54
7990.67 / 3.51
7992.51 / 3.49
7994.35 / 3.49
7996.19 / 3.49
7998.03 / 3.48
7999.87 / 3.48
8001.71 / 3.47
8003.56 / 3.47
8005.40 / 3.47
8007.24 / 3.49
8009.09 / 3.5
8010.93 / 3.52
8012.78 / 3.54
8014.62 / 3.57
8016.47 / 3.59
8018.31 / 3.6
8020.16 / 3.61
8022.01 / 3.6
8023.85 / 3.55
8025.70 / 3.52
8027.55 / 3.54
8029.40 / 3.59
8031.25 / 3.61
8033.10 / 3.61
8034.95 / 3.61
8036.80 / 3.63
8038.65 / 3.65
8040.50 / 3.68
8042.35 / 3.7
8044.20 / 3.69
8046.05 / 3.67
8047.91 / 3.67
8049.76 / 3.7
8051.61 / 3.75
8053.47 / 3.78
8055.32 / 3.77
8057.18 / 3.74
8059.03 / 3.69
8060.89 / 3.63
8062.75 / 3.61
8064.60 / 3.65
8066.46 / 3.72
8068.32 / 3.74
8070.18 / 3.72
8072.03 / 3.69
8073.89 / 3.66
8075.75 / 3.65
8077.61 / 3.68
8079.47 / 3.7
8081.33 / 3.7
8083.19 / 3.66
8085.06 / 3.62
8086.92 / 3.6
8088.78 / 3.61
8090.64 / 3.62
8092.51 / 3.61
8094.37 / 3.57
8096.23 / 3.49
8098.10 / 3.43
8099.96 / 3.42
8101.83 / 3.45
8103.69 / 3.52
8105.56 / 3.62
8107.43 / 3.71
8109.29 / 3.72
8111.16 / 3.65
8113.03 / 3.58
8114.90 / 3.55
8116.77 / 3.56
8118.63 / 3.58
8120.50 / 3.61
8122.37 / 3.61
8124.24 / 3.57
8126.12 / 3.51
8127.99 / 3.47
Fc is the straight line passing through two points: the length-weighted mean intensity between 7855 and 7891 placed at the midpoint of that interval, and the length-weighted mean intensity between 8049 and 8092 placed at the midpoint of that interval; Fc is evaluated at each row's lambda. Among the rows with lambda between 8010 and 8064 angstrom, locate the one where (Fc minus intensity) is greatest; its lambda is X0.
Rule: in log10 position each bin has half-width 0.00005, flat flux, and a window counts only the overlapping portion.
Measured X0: 8025.70 angstrom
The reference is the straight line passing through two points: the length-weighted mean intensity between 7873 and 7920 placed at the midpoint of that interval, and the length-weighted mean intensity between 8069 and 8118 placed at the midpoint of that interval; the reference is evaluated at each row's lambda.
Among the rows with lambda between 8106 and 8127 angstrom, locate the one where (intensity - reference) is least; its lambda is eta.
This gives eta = 8126.12 angstrom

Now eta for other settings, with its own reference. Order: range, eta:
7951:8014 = 8005.40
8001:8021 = 8005.40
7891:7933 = 7891.93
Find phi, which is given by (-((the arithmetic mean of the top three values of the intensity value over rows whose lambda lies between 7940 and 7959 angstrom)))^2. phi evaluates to 12.8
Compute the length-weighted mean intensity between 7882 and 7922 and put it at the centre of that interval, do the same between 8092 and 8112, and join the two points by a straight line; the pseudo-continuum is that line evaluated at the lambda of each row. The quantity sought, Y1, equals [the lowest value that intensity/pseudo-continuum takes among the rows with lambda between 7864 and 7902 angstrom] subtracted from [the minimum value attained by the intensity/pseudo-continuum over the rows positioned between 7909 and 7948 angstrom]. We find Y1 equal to 0.066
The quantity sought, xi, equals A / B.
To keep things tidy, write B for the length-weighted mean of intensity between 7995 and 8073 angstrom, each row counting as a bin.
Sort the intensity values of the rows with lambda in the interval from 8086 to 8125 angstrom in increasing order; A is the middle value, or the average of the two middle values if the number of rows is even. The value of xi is 0.99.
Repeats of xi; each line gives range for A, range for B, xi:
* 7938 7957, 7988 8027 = 1.00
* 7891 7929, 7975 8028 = 1.02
